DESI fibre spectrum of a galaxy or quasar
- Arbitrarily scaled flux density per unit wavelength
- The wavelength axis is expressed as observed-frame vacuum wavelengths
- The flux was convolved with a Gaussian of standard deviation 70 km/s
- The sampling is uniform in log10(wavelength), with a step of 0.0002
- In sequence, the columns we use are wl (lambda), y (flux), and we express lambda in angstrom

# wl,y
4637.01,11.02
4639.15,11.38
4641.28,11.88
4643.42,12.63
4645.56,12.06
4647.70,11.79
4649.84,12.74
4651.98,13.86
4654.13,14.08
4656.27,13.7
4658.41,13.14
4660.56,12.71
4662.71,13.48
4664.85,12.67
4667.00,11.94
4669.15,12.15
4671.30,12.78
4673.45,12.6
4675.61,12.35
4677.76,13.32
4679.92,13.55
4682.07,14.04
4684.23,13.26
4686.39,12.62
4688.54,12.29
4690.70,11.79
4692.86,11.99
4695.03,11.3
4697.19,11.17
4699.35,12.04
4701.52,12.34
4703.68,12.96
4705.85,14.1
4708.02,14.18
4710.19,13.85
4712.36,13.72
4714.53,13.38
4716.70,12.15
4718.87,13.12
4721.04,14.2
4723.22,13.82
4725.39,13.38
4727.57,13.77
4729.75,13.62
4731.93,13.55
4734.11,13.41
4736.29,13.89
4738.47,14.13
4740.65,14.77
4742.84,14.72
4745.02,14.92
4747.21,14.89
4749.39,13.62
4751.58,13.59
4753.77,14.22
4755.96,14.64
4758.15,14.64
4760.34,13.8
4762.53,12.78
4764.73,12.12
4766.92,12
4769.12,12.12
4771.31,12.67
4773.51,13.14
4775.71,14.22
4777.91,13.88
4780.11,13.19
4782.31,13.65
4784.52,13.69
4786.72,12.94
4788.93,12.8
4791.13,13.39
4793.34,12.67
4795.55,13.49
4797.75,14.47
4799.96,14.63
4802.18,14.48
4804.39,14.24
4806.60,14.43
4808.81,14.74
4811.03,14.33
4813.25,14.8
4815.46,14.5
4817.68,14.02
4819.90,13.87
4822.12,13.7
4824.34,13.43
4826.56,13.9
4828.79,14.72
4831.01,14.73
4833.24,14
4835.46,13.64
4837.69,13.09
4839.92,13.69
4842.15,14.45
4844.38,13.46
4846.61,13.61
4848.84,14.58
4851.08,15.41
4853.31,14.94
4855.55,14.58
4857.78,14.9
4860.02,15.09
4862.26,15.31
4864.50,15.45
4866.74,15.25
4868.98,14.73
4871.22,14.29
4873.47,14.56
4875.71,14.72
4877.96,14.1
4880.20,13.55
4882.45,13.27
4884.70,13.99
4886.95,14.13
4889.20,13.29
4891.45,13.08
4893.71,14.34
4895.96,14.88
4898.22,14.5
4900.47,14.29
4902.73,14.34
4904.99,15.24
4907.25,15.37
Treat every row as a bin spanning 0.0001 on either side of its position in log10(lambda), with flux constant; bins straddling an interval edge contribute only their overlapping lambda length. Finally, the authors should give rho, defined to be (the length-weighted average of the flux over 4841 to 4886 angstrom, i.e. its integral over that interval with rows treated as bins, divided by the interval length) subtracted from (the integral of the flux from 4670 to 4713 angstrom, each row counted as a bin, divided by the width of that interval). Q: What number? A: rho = -1.7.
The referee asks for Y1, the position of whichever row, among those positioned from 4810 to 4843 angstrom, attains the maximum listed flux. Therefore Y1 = 4813.25 angstrom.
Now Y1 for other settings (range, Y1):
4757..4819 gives 4813.25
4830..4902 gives 4864.50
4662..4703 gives 4682.07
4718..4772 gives 4745.02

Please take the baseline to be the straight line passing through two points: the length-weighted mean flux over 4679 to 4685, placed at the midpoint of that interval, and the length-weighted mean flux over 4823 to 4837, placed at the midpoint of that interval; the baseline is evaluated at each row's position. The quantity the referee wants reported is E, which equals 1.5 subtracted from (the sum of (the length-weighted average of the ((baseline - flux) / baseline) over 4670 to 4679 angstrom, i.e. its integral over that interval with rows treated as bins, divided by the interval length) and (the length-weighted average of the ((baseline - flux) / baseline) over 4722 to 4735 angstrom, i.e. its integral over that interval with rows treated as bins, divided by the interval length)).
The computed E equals -1.42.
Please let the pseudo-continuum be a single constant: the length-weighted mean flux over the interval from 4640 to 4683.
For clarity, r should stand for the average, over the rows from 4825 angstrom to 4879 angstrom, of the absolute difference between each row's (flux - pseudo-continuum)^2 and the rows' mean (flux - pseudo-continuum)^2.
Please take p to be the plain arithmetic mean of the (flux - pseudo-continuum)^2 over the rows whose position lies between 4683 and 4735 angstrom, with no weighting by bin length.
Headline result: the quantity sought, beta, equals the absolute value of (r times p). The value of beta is 1.3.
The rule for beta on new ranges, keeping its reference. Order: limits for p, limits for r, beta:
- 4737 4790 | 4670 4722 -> 0.9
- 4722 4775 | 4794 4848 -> 1.5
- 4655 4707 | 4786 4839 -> 0.7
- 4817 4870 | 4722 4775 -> 3.2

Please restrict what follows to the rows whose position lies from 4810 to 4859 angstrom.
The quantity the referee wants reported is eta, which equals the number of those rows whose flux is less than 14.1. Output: 11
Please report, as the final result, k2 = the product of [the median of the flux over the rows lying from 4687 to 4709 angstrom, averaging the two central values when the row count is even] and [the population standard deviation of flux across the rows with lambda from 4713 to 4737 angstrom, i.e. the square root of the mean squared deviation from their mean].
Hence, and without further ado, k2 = 6.2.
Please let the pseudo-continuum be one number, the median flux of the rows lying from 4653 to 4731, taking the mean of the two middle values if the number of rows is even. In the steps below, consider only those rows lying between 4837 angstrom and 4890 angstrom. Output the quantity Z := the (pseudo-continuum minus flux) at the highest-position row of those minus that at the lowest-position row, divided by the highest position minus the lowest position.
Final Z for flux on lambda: -0.004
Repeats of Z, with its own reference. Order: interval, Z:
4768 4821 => -0.034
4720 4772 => 0.030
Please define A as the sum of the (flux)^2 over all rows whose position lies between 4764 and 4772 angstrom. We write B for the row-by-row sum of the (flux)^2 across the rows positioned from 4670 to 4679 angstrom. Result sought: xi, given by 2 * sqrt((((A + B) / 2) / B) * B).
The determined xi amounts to 50.0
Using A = 598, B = 652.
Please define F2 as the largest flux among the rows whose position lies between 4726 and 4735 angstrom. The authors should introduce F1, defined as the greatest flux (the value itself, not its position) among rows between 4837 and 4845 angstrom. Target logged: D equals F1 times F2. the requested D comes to 199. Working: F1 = 14.45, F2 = 13.77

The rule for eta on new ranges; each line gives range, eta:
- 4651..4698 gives 22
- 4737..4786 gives 13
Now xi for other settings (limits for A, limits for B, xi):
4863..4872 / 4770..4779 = 56.9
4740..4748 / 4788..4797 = 55.9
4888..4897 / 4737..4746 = 57.1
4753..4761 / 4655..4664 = 55.2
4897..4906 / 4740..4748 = 58.8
